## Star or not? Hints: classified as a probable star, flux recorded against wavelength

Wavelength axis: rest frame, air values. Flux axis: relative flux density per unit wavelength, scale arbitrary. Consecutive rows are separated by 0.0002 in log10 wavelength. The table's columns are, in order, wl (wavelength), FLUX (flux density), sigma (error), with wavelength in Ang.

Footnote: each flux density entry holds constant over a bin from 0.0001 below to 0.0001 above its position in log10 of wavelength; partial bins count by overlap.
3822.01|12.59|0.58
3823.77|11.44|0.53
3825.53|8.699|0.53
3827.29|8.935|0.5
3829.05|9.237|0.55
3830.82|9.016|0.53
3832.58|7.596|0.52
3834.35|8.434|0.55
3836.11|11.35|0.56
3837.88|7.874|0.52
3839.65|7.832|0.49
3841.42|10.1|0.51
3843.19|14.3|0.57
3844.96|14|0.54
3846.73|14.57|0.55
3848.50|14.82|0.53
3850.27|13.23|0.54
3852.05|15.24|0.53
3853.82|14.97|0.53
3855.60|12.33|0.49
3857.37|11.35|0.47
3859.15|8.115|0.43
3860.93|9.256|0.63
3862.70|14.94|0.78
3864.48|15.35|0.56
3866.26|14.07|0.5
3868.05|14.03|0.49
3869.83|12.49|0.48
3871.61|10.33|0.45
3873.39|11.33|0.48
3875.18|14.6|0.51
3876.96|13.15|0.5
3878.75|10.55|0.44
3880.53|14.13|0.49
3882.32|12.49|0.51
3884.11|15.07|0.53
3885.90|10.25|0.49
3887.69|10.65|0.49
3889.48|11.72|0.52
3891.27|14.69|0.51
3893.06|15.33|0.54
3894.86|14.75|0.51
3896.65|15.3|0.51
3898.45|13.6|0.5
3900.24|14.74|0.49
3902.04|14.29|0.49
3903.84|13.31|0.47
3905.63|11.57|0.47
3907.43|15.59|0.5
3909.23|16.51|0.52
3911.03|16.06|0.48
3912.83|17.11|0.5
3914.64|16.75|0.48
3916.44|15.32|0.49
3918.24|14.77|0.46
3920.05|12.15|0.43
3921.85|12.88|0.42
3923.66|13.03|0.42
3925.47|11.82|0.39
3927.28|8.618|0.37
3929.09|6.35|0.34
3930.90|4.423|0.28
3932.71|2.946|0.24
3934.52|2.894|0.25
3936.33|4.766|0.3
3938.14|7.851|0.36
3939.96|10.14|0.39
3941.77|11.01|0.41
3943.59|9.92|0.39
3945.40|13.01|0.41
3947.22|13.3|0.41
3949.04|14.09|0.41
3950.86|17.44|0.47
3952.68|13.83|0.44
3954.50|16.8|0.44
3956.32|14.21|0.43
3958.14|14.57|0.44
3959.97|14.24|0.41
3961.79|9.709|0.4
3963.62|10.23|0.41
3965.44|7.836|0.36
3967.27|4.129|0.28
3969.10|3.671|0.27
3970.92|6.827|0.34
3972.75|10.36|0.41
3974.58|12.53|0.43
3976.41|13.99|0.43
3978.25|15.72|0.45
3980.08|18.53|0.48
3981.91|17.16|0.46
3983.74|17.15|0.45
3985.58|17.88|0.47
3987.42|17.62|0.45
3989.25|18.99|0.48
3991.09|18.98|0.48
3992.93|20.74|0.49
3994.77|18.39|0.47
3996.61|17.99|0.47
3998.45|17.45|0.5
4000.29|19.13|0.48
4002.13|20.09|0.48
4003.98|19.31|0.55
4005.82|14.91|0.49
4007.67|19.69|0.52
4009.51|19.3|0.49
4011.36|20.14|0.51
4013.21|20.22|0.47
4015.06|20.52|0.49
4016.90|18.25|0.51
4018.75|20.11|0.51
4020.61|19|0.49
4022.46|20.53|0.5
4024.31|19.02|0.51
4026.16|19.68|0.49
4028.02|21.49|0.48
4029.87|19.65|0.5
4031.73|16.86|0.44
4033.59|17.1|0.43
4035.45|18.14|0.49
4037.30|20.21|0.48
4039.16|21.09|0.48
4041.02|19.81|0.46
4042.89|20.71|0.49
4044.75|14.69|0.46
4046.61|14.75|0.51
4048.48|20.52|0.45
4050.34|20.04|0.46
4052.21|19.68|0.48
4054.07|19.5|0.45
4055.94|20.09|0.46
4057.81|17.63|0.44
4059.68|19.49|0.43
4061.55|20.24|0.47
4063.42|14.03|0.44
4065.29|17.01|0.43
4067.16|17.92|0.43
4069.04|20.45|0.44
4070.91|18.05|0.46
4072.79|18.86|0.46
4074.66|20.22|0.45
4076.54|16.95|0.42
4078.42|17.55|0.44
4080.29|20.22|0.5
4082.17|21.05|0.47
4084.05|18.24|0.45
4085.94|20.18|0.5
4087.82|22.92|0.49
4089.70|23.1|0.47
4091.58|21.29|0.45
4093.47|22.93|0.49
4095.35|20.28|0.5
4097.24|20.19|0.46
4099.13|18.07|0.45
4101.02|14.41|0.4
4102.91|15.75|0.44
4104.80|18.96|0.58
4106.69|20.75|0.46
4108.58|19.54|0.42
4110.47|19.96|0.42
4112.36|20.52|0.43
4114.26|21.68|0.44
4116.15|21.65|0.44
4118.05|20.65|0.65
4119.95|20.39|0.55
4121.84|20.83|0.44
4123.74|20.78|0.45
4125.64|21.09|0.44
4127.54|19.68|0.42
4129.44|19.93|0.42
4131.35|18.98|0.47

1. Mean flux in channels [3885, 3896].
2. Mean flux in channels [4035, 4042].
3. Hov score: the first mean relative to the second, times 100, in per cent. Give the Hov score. 65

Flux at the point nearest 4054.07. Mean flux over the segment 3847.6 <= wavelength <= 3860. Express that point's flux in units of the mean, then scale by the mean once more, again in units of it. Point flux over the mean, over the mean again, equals 0.12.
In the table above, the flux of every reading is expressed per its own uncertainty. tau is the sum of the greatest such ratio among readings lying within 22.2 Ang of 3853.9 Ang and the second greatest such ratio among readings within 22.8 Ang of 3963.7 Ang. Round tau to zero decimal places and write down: 67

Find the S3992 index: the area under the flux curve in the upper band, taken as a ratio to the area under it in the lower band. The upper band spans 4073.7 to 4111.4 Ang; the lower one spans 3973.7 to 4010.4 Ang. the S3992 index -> 1.13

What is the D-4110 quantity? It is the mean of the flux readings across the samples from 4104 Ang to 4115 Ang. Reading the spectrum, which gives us 20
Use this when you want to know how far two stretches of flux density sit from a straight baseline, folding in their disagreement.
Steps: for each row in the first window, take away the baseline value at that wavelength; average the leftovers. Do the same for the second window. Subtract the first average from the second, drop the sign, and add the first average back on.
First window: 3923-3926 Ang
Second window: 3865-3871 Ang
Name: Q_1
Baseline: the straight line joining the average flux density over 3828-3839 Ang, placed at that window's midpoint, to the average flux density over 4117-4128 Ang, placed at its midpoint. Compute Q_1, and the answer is 3.2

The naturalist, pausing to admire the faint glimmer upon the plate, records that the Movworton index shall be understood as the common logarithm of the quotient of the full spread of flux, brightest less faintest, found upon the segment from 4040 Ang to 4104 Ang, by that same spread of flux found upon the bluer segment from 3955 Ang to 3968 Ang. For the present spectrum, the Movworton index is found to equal -0.061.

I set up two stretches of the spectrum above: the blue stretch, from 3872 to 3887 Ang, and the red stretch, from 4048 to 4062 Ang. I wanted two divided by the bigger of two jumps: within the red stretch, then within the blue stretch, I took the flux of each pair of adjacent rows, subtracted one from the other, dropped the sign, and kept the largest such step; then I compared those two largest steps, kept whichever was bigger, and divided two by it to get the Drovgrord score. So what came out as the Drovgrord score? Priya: 0.41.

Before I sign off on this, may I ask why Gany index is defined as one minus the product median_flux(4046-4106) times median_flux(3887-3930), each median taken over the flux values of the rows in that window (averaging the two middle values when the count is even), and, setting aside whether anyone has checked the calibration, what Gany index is -283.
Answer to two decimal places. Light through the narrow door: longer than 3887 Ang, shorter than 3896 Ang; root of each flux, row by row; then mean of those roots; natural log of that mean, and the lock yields 1.30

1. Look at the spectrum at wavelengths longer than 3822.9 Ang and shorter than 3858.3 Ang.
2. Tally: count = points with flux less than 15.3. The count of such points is 20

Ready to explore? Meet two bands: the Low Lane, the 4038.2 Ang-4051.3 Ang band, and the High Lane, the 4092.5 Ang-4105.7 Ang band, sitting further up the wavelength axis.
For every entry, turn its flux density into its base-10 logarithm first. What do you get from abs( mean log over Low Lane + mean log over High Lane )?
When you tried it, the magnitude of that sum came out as 2.5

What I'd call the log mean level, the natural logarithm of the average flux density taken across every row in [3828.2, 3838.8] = 2.2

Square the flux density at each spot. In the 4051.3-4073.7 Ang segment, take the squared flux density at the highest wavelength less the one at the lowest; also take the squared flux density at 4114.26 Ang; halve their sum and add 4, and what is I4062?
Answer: 223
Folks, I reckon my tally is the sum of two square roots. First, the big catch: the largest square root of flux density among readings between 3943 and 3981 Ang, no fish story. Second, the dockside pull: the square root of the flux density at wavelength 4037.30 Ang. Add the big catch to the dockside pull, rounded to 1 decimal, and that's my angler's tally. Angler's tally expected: 8.8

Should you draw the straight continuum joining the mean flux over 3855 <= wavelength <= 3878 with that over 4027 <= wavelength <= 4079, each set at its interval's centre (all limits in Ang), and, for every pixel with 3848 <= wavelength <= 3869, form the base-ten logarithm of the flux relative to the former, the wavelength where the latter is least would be 3859.15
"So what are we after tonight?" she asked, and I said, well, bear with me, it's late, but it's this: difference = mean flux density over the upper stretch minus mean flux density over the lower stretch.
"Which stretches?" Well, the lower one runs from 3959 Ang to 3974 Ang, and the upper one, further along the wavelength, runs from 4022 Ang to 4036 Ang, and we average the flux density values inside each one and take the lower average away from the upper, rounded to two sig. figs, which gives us 11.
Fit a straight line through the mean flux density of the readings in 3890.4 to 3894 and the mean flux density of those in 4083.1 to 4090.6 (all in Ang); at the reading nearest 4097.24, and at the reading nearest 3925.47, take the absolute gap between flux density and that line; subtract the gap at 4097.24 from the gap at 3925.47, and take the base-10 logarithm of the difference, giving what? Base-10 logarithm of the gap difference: 0.48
